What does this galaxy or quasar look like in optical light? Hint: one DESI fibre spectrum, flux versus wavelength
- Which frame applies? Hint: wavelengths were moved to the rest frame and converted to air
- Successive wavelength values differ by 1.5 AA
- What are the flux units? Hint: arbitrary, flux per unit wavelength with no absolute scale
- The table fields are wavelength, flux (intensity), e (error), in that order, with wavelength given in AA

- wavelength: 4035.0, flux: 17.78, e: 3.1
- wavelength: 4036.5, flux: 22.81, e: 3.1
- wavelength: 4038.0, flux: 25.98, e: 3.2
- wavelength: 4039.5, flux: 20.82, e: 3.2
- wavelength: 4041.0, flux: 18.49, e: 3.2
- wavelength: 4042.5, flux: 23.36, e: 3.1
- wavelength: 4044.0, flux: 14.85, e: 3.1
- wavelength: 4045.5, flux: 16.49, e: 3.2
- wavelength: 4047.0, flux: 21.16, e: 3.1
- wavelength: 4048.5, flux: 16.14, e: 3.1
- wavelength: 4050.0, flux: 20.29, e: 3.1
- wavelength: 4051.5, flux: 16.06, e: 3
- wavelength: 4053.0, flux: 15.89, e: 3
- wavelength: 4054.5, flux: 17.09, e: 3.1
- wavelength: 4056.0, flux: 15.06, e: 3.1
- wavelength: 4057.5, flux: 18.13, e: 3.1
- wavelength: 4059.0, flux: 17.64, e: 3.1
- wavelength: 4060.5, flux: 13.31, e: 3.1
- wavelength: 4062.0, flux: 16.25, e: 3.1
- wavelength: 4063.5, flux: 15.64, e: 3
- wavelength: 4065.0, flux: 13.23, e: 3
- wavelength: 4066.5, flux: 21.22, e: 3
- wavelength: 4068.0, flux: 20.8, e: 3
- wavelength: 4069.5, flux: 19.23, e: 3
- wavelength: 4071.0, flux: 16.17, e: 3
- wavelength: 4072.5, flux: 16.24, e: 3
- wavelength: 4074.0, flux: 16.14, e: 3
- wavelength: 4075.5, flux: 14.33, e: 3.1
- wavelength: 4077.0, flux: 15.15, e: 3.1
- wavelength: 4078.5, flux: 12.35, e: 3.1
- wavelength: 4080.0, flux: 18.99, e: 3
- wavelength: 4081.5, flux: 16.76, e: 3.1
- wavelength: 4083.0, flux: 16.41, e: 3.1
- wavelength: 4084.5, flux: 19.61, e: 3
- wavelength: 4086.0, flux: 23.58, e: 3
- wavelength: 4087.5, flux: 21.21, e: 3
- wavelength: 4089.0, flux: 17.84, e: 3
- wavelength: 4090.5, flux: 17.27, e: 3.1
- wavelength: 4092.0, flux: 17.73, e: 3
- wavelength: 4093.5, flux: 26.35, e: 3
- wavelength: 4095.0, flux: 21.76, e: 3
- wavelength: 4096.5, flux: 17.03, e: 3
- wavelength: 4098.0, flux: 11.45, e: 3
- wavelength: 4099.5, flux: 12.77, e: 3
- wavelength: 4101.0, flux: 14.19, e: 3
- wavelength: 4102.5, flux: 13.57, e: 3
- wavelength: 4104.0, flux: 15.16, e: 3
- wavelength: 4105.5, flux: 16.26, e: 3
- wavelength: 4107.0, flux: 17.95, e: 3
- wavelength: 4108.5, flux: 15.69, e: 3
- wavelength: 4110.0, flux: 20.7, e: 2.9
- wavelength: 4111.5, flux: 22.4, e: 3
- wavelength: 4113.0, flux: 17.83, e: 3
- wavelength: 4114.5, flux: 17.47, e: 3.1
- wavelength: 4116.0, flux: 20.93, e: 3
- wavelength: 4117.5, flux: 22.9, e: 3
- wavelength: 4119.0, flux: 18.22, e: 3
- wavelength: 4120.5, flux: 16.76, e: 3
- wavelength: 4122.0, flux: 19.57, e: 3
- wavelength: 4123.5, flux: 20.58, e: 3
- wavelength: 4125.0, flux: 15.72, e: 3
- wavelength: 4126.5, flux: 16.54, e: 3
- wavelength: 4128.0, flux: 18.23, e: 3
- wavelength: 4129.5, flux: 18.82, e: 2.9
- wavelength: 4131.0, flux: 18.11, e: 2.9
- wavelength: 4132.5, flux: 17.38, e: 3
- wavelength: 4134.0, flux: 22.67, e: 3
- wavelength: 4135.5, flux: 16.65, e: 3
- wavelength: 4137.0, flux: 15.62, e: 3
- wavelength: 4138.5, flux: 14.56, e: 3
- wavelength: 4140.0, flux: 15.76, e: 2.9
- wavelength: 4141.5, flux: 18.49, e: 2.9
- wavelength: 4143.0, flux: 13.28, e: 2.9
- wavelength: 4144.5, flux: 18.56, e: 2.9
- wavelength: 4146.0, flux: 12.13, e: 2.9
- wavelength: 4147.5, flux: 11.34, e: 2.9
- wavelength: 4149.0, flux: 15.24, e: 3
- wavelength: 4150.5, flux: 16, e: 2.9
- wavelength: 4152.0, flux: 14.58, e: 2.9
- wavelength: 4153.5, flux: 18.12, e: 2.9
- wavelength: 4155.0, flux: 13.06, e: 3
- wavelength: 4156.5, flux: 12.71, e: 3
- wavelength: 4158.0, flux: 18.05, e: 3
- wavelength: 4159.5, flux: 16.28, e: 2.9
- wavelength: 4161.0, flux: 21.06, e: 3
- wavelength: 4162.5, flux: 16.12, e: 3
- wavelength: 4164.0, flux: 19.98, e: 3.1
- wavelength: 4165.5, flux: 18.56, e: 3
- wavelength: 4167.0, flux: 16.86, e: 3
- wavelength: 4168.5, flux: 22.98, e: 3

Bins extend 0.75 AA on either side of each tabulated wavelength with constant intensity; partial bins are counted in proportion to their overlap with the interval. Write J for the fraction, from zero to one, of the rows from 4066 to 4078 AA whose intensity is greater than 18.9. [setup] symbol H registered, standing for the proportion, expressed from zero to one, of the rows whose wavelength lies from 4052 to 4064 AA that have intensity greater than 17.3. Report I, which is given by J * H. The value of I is 0.09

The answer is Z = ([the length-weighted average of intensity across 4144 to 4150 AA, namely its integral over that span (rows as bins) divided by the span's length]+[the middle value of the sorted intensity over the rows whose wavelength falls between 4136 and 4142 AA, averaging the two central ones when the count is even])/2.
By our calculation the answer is 15.0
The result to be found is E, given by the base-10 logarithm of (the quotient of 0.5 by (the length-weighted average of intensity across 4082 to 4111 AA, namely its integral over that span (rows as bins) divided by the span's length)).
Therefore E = -1.55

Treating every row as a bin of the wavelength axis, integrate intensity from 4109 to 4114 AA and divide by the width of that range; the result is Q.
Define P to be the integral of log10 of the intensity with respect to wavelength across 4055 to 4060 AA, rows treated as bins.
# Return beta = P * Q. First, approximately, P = 6.1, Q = 20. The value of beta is 122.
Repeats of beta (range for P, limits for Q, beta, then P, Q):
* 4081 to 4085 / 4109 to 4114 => 99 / 5.0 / 20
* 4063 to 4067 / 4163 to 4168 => 90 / 4.8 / 19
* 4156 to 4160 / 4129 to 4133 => 87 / 4.8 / 18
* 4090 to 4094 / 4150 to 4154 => 84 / 5.2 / 16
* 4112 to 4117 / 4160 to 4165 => 121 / 6.4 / 19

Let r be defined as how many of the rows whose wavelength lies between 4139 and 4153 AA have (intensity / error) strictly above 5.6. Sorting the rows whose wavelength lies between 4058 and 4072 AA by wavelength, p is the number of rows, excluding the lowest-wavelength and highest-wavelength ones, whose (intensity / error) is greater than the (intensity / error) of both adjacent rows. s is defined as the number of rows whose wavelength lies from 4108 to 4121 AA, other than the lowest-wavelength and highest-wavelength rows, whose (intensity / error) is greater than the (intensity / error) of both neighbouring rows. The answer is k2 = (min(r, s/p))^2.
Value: 1.00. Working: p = 2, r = 2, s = 2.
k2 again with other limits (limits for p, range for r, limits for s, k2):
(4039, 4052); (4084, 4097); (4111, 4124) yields 0.11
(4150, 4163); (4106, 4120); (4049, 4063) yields 0.44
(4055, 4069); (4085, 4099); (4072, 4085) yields 0.44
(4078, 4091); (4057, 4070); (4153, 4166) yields 2.25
